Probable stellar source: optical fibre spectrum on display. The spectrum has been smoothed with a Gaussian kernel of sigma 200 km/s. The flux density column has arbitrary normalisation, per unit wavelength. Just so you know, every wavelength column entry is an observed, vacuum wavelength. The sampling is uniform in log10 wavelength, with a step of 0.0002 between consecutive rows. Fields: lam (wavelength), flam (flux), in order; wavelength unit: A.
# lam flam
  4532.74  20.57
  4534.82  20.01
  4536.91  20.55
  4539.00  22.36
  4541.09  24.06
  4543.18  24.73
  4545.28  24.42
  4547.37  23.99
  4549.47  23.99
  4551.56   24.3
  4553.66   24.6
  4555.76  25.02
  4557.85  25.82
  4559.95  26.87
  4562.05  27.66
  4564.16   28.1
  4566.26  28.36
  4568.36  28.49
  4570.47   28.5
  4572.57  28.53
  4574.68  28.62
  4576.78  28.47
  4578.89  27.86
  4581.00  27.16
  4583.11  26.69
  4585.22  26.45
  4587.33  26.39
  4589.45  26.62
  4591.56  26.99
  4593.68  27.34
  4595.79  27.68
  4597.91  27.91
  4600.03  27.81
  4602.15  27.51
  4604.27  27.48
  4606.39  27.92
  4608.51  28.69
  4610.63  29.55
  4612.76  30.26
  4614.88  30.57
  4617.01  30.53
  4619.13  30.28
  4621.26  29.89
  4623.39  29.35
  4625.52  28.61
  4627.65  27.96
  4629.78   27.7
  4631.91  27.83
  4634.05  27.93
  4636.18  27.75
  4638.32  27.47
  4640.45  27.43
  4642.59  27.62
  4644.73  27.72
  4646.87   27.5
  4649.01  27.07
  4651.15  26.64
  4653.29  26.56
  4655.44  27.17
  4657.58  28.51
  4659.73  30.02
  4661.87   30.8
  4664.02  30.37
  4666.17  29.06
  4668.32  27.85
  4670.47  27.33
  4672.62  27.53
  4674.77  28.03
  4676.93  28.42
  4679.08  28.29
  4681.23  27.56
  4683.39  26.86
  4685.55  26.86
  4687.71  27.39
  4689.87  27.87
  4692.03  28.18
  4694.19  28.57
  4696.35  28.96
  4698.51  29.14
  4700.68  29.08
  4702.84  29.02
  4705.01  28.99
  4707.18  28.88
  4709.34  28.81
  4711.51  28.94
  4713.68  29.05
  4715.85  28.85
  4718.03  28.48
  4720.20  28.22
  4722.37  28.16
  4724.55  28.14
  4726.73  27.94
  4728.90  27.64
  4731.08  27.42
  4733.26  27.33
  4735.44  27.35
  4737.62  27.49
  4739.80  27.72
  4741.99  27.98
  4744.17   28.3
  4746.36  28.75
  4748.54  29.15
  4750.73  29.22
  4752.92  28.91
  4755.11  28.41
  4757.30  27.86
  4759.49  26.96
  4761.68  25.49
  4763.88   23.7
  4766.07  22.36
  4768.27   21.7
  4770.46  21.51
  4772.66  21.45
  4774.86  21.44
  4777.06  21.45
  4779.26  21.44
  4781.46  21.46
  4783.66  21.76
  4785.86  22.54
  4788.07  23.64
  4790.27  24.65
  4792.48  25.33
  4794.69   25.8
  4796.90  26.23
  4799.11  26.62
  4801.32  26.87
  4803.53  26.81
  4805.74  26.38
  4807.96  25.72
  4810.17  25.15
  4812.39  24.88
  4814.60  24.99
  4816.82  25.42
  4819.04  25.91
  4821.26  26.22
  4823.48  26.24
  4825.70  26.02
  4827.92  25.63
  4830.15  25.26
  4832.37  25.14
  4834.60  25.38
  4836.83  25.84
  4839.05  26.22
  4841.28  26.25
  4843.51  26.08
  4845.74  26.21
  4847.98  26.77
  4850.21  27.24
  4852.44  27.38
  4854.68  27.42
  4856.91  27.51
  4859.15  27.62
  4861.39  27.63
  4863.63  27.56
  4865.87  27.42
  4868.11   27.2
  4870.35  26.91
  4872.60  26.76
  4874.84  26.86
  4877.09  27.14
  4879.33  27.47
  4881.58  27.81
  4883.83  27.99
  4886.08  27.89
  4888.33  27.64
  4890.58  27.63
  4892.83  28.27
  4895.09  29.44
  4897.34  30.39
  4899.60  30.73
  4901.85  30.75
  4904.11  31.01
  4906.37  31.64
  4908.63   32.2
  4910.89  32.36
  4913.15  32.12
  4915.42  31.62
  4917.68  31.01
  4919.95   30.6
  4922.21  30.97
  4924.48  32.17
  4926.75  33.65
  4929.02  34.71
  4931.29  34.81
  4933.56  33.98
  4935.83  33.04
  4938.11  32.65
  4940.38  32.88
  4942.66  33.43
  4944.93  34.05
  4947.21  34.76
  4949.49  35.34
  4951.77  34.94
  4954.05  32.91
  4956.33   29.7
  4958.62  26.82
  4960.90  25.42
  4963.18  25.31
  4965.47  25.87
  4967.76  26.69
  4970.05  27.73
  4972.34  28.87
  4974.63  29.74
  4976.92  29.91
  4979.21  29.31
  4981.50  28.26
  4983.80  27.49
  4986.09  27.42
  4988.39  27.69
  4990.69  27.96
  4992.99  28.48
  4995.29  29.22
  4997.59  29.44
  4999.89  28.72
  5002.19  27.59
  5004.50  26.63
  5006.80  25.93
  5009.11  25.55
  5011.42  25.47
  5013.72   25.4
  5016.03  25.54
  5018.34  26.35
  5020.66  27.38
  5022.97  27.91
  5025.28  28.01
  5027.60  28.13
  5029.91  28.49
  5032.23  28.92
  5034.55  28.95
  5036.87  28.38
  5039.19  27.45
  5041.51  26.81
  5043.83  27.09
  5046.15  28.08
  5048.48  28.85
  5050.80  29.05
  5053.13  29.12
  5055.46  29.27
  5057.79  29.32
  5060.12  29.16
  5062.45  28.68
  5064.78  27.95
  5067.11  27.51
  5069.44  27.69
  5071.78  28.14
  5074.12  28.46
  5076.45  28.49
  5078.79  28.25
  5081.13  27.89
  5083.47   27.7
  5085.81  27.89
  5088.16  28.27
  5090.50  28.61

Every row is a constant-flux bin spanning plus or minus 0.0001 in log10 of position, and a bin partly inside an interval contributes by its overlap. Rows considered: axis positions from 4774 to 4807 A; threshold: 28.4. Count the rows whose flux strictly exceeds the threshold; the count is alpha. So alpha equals 0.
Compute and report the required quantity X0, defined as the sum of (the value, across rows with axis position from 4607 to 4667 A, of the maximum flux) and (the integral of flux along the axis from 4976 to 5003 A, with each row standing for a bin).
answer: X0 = 799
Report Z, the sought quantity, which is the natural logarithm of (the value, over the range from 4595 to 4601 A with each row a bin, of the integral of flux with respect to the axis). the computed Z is 5.12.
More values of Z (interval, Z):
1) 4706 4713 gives 5.31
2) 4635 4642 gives 5.26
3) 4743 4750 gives 5.30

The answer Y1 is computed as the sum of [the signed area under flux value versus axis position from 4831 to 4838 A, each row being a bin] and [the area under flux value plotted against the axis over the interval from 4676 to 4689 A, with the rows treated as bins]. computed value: 537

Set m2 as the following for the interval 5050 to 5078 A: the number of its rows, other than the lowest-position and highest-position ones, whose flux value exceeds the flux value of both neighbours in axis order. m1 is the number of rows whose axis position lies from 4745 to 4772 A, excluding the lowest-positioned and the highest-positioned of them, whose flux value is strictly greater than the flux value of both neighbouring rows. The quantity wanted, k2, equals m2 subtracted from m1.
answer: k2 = 0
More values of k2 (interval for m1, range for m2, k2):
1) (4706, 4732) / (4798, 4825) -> 0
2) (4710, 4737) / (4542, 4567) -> 1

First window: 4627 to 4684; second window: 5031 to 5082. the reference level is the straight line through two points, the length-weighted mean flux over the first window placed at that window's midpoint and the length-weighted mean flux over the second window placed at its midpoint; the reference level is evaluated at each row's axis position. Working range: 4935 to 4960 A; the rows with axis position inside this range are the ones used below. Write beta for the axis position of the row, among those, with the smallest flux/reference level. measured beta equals 4958.62 A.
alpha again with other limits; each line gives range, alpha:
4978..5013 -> 5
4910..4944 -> 15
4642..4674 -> 5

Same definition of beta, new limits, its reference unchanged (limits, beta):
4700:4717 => 4709.34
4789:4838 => 4790.27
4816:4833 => 4832.37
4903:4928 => 4919.95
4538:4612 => 4539.00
